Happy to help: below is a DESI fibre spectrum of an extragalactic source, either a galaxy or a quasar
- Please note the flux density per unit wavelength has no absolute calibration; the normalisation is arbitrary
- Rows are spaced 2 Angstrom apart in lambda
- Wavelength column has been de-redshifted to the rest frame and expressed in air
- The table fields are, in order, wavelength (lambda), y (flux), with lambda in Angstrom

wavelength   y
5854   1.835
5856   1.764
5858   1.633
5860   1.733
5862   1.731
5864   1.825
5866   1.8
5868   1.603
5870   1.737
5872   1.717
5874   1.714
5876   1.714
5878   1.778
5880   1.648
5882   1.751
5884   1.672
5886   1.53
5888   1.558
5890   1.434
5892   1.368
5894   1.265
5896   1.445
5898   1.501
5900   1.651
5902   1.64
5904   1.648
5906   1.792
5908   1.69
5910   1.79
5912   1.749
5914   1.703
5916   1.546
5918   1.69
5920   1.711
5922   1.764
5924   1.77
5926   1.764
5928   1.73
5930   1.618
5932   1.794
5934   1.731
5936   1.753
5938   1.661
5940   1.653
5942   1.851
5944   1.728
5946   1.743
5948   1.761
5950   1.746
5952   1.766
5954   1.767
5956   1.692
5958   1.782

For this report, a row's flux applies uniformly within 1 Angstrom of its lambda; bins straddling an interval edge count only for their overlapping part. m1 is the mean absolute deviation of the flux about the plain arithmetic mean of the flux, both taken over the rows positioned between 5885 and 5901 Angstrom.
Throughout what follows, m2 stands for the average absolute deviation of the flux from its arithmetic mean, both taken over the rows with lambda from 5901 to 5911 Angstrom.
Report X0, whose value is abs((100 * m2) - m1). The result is 6.2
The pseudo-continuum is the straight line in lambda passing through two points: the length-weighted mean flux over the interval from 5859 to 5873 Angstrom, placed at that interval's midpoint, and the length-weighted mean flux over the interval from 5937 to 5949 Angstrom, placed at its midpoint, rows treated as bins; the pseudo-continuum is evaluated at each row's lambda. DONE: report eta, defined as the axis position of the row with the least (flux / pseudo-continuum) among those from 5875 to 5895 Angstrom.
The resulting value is 5894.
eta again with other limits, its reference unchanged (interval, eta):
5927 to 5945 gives 5930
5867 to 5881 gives 5868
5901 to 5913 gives 5902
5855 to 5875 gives 5868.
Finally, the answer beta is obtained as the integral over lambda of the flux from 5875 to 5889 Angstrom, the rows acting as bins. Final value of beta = 23.3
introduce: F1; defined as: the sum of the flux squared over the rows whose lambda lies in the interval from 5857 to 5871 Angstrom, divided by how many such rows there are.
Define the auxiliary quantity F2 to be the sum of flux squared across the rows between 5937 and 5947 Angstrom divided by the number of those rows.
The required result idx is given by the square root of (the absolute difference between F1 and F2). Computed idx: 0.12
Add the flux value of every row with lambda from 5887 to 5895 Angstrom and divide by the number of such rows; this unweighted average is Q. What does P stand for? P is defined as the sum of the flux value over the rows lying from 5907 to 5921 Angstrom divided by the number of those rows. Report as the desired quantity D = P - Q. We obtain 0.29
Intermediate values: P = 1.697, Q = 1.41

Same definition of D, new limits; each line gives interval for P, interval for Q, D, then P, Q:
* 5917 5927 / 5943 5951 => 0.00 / 1.740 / 1.74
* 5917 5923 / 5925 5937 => -0.01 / 1.722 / 1.73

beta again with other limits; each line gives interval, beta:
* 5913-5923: 16.8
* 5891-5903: 17.7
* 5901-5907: 10.2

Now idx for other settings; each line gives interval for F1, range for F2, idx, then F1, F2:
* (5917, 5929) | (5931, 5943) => 0.11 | 3.02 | 3.03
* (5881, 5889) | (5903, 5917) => 0.50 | 2.66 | 2.91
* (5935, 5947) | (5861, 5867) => 0.43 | 3.00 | 3.19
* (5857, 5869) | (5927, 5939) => 0.16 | 2.97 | 2.94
